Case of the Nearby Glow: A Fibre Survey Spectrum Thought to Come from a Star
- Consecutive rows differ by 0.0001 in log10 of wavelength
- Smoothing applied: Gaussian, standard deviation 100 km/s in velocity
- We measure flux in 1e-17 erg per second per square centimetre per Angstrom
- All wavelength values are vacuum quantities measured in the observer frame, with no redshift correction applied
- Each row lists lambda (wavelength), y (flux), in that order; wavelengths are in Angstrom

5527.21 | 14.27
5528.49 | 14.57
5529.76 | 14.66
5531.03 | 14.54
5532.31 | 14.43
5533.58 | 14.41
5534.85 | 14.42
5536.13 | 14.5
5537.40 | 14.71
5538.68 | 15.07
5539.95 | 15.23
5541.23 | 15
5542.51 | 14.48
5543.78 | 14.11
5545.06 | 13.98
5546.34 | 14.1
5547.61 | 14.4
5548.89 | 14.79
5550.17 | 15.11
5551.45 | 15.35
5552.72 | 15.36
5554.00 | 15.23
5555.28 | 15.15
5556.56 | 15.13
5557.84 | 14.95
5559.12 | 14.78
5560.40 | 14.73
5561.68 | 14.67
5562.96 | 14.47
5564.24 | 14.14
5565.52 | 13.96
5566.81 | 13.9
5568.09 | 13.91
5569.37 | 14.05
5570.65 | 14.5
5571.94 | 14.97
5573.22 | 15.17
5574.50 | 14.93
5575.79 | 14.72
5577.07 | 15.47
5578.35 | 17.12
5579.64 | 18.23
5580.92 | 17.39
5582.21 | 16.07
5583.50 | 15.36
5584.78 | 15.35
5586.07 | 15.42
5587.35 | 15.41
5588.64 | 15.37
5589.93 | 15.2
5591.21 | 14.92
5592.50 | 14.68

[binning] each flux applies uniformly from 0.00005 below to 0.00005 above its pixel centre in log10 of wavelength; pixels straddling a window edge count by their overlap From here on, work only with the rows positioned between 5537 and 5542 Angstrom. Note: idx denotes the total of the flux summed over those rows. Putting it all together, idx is 60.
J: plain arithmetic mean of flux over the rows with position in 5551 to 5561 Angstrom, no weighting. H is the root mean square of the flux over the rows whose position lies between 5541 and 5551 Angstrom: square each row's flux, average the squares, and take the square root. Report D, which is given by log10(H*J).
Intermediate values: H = 14.5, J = 15.1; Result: 2.34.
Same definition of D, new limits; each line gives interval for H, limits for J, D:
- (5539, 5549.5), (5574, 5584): 2.37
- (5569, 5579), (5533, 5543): 2.35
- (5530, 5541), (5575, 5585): 2.38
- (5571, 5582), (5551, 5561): 2.38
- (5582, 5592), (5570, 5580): 2.38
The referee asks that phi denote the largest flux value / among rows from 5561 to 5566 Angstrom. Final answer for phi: 14.67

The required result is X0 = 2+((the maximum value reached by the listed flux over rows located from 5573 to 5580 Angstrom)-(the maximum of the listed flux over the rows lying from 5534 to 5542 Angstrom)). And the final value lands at 5.0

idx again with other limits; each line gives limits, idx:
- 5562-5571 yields 99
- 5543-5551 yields 86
